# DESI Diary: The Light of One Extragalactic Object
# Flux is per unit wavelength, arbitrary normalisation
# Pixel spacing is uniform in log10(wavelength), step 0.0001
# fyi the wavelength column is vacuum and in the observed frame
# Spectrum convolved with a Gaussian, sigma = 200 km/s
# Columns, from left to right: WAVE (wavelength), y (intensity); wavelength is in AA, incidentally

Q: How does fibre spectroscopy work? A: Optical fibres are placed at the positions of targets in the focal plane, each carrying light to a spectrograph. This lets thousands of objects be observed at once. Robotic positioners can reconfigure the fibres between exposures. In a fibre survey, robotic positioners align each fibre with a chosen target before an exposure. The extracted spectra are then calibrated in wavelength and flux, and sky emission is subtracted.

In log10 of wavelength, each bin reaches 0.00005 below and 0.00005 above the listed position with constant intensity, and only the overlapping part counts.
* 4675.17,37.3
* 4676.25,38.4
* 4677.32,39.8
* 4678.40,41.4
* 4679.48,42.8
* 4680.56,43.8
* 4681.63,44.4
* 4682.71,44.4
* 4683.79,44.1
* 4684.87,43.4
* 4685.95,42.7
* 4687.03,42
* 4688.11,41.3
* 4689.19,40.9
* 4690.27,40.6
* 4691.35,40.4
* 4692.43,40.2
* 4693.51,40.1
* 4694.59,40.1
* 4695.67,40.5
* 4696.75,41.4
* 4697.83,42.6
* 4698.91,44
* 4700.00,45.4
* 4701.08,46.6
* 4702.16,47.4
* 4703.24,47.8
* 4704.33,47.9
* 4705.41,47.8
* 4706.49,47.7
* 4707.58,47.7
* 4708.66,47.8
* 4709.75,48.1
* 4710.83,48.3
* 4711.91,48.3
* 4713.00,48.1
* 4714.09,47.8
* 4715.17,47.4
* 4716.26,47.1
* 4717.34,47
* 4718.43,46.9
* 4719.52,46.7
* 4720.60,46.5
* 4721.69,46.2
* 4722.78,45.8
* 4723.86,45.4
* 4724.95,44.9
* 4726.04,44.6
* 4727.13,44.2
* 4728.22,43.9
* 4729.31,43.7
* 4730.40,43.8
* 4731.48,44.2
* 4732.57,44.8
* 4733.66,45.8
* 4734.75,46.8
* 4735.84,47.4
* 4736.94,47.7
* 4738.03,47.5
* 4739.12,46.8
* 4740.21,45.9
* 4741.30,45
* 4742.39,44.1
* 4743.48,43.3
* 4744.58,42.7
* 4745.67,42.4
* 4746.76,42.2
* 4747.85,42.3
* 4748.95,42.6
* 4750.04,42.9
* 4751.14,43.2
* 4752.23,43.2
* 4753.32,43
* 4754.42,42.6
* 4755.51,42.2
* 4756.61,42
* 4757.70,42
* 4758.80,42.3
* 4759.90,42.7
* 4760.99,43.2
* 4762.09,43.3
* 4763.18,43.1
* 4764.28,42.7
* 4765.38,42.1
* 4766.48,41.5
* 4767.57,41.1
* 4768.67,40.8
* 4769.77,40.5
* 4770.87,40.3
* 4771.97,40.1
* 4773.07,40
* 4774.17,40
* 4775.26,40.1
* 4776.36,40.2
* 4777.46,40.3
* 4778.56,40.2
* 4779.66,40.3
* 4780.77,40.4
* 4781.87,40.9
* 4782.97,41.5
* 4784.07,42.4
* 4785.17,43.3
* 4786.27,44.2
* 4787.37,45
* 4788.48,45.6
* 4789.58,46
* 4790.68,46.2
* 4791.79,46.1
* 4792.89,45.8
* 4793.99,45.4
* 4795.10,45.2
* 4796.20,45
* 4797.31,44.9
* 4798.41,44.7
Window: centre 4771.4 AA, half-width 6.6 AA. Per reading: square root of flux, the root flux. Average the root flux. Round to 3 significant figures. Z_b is 6.37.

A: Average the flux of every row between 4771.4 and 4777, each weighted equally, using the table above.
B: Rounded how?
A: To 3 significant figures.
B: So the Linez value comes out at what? 40.1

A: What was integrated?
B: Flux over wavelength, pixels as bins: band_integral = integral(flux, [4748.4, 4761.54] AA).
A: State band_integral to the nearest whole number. 560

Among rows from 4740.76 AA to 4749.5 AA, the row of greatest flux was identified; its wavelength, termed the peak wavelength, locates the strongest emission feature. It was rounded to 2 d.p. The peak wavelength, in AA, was 4741.30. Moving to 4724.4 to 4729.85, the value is 4724.95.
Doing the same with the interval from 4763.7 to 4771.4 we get 4764.28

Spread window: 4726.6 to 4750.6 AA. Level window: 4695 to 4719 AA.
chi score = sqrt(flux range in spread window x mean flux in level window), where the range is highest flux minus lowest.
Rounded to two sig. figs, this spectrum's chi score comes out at 16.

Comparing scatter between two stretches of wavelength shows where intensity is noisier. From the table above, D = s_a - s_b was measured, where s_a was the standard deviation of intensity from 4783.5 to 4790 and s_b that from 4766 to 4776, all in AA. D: 0.8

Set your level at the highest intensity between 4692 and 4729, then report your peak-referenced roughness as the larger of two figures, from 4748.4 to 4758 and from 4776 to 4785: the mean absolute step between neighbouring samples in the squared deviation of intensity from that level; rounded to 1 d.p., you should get 4.9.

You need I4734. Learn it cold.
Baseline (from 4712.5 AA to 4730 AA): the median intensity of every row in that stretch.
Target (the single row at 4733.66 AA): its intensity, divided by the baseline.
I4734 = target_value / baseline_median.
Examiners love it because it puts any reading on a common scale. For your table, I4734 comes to 0.988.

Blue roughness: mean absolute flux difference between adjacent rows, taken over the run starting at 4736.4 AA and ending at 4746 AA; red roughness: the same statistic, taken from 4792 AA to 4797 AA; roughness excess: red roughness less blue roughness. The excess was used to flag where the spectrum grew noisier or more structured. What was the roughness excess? -0.40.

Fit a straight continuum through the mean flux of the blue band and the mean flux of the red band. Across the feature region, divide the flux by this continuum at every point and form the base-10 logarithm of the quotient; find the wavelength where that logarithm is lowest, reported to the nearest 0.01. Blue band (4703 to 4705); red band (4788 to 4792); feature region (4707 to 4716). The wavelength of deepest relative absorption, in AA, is 4715.17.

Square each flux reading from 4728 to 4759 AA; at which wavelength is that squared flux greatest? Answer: 4736.94 AA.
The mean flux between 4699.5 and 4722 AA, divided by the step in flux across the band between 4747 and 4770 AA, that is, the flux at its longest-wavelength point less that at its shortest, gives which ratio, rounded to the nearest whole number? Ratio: -26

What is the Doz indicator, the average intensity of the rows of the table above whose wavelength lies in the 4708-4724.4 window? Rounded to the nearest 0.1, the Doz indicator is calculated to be 47.2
